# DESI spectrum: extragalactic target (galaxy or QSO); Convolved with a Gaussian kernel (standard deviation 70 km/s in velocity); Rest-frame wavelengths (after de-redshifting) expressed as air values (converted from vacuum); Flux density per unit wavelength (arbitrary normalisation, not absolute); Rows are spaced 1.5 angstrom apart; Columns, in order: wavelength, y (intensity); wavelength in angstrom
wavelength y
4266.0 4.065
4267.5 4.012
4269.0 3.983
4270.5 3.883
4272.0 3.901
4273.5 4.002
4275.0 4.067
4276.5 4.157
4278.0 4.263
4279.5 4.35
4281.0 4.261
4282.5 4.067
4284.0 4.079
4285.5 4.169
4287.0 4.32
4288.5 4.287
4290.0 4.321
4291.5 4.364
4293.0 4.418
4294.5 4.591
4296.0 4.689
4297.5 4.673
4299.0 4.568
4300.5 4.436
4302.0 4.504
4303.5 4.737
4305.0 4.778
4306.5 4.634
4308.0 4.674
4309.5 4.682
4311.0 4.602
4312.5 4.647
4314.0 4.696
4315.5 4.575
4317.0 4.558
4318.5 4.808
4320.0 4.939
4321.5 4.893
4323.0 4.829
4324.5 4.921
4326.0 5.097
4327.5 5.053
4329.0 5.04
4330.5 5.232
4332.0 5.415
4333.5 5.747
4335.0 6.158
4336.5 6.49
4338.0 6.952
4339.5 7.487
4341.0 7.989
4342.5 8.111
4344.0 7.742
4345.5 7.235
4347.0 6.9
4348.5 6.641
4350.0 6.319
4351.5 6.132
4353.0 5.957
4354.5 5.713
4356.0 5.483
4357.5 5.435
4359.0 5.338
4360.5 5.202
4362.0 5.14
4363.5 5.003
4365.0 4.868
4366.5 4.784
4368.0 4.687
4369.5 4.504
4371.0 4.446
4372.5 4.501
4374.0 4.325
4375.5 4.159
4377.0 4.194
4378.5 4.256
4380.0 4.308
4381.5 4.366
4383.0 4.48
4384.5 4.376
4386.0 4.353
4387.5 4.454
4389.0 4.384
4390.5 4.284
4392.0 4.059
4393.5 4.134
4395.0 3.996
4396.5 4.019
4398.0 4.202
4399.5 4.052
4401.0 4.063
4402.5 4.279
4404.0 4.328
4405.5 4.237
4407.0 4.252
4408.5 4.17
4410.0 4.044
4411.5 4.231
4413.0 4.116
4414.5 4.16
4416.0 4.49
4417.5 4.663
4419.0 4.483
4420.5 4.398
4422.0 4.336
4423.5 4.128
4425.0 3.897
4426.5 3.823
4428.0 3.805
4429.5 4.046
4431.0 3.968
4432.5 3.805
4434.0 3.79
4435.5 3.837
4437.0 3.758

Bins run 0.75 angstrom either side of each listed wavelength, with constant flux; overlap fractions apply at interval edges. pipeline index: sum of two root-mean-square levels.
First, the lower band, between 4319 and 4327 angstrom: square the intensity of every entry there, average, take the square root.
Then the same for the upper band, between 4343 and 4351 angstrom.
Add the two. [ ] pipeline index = 11.9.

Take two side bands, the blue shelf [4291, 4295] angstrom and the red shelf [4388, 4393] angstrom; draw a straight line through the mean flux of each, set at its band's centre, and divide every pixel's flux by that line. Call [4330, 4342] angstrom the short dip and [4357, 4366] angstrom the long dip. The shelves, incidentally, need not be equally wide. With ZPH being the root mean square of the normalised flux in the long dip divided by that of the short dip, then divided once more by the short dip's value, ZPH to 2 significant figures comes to 0.54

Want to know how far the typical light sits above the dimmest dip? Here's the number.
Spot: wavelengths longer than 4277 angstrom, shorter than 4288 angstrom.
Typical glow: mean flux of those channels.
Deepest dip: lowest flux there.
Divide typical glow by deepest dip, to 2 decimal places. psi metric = 1.04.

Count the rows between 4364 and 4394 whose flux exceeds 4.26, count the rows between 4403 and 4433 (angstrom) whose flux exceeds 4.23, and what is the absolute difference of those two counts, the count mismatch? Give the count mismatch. 6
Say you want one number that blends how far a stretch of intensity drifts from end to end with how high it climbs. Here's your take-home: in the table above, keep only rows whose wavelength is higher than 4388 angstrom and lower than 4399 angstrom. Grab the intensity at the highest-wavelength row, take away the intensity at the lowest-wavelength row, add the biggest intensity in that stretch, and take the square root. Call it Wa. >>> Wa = 2.05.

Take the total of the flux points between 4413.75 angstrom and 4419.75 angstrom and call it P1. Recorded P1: 17.8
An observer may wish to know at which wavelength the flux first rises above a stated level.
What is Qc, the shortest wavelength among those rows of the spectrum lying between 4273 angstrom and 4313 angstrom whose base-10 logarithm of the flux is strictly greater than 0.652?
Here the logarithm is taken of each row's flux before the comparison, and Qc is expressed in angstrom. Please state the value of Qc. 4294.5 angstrom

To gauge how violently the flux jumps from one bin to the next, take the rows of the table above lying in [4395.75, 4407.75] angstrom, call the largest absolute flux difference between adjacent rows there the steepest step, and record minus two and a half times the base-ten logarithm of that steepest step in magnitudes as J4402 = 1.66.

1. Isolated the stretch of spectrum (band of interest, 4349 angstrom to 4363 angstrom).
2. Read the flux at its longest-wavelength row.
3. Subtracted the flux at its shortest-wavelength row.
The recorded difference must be -1.2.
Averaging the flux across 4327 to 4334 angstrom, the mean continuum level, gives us 5.3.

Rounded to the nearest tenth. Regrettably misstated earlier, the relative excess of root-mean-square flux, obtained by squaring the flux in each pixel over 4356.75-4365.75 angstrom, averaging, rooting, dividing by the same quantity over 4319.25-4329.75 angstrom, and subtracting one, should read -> 0.0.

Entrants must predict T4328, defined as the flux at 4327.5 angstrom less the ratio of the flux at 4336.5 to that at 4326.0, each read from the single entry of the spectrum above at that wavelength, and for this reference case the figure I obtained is 3.8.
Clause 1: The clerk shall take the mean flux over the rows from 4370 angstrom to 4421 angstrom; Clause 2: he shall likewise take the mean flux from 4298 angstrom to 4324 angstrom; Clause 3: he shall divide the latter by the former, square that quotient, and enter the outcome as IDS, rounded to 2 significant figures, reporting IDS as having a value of 1.2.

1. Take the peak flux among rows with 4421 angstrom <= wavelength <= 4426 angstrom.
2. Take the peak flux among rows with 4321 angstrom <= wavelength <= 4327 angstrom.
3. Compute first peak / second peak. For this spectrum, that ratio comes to 0.85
